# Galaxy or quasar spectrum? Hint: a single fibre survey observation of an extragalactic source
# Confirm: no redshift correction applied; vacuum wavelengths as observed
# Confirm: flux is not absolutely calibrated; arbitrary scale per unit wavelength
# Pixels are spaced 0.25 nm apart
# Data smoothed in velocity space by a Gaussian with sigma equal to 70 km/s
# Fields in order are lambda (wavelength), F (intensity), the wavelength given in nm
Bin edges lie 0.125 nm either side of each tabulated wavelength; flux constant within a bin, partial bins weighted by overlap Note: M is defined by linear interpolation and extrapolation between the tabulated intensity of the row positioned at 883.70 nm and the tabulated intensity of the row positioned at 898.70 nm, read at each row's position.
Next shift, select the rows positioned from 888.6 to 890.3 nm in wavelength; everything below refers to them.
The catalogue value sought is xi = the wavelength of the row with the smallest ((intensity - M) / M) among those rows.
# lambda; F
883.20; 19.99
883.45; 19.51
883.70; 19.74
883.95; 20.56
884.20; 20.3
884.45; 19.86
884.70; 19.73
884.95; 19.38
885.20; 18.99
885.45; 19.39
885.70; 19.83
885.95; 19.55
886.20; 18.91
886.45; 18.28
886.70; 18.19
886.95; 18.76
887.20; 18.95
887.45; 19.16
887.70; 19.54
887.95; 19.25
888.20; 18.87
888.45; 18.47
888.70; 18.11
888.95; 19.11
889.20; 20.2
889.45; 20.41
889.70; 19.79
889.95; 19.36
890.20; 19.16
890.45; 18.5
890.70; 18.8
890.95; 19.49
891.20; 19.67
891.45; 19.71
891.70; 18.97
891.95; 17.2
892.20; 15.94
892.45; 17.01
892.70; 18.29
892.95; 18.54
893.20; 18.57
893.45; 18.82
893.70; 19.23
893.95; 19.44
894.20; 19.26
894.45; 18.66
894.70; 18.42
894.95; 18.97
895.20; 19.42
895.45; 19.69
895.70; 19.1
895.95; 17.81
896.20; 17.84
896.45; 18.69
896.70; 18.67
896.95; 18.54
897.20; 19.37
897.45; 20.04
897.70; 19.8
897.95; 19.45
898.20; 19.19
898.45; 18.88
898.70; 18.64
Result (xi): 888.70 nm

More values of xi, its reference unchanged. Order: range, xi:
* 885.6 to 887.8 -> 886.70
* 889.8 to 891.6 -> 890.45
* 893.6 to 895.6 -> 894.70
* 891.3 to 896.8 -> 892.20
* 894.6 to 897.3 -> 895.95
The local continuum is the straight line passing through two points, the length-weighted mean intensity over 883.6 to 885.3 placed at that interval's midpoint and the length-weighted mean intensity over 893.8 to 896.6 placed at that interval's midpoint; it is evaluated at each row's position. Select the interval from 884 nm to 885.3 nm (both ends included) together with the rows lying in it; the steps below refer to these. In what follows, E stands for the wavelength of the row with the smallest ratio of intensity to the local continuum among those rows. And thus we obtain 885.20 nm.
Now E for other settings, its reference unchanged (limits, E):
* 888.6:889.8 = 888.70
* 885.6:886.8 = 886.70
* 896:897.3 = 896.20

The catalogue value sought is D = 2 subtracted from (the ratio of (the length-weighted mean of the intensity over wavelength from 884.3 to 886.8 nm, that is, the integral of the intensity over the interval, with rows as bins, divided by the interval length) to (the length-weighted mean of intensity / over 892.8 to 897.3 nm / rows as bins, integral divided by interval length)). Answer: -0.98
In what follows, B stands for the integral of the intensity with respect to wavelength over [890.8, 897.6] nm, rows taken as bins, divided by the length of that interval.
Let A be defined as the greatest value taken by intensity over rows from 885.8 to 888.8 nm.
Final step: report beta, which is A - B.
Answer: 0.8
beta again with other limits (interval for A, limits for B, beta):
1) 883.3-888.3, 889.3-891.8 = 1.2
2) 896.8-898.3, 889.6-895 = 1.3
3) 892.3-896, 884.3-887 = 0.5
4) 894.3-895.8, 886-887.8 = 0.8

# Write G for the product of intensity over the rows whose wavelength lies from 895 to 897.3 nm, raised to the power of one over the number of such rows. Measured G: 18.8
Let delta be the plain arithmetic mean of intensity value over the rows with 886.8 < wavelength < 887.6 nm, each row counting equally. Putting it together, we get 18.96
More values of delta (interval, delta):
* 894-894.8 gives 18.78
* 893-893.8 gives 18.87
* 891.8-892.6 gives 16.72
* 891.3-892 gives 18.63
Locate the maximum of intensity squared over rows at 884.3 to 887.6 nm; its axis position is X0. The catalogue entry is 884.45 nm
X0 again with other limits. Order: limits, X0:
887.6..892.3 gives 889.45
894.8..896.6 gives 895.45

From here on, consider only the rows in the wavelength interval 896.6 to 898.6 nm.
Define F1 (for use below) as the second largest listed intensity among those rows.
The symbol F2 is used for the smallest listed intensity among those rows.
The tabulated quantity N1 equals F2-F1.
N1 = -1.3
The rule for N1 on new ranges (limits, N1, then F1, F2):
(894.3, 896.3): -1.6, 19.42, 17.81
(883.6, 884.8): -0.6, 20.3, 19.73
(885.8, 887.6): -1.0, 19.16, 18.19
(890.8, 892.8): -3.7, 19.67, 15.94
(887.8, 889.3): -1.1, 19.25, 18.11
